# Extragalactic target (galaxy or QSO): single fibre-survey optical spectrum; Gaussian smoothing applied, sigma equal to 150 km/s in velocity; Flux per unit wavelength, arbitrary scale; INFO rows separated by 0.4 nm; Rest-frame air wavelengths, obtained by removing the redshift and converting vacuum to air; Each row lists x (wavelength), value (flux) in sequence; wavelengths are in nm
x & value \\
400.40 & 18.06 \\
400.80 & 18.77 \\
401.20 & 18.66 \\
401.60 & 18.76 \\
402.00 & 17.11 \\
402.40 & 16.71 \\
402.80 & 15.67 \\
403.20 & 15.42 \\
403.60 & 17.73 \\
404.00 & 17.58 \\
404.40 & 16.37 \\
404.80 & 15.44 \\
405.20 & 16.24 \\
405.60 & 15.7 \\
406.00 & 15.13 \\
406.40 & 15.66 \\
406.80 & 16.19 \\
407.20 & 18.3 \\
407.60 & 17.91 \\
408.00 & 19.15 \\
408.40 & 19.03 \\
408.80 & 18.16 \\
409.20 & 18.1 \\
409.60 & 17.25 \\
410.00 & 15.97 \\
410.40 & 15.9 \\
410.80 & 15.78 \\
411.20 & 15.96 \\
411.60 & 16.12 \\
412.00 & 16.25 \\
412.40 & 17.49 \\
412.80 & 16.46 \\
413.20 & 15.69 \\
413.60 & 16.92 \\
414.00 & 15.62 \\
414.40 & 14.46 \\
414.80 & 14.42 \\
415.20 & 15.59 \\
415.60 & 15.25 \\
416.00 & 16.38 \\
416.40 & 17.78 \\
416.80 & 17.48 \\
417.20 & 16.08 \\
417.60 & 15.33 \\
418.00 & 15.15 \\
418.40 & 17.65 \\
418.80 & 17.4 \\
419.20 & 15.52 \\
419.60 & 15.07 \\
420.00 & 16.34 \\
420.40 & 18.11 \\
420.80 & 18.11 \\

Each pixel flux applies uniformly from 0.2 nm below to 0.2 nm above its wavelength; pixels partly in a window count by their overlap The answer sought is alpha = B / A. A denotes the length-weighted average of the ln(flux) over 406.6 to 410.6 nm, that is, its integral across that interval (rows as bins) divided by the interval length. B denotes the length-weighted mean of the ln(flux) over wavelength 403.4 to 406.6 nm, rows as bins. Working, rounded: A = 2.87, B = 2.79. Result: 0.97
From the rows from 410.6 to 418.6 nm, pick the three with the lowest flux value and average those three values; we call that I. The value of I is 14.7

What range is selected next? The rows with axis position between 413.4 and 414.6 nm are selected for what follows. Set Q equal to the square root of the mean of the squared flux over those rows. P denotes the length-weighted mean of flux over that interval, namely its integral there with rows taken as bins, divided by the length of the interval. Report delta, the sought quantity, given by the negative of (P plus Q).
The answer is -31.4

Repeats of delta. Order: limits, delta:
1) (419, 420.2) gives -31.3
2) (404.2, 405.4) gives -32.0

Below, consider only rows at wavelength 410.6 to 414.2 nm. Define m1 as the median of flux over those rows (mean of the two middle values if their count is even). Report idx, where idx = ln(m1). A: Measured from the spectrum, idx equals 2.78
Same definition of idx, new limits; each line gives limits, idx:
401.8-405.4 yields 2.80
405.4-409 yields 2.89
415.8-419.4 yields 2.80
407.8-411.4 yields 2.85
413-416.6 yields 2.75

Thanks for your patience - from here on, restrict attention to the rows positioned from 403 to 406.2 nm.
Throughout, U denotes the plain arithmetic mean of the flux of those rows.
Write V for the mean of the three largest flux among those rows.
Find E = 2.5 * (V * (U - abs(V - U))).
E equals 654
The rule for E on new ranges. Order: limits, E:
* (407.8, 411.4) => 739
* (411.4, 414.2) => 669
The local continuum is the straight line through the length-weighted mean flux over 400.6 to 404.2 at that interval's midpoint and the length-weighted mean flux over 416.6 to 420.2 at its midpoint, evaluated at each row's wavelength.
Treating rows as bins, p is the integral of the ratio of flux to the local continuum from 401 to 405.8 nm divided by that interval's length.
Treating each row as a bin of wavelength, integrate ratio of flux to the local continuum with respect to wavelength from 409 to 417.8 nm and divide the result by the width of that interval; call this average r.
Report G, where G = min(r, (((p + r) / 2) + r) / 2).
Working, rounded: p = 0.97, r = 0.976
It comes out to 0.975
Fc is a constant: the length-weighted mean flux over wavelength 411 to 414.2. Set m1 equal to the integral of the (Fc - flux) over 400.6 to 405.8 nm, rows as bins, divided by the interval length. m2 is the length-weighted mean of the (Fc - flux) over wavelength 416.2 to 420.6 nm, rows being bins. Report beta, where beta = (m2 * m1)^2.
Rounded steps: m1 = -0.6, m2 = -0.22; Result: 0.0193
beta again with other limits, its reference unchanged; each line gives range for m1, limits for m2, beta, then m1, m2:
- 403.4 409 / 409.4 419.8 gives 0.0211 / -0.7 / 0.20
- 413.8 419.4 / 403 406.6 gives 0.0028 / 0.3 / 0.17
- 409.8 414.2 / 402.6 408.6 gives 0.0028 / 0.1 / -0.45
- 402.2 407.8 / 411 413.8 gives 0.0001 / -0.1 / -0.10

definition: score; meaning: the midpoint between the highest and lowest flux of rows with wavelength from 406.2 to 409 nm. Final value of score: 17.4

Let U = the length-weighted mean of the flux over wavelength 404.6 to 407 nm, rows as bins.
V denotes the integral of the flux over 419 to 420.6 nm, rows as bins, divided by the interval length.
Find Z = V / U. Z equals 1.03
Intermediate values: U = 15.7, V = 16.3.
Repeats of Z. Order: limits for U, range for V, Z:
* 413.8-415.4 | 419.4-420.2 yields 1.05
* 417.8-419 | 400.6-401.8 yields 1.12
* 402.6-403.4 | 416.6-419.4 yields 1.05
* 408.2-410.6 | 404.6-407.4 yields 0.92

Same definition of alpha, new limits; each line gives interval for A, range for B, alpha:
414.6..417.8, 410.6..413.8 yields 1.01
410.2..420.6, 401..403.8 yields 1.02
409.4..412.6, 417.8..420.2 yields 1.00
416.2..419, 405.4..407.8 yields 1.00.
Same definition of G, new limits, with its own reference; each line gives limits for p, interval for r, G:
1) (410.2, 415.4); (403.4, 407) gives 0.945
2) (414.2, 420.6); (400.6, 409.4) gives 0.997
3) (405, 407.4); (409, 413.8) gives 0.976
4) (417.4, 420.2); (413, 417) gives 0.969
